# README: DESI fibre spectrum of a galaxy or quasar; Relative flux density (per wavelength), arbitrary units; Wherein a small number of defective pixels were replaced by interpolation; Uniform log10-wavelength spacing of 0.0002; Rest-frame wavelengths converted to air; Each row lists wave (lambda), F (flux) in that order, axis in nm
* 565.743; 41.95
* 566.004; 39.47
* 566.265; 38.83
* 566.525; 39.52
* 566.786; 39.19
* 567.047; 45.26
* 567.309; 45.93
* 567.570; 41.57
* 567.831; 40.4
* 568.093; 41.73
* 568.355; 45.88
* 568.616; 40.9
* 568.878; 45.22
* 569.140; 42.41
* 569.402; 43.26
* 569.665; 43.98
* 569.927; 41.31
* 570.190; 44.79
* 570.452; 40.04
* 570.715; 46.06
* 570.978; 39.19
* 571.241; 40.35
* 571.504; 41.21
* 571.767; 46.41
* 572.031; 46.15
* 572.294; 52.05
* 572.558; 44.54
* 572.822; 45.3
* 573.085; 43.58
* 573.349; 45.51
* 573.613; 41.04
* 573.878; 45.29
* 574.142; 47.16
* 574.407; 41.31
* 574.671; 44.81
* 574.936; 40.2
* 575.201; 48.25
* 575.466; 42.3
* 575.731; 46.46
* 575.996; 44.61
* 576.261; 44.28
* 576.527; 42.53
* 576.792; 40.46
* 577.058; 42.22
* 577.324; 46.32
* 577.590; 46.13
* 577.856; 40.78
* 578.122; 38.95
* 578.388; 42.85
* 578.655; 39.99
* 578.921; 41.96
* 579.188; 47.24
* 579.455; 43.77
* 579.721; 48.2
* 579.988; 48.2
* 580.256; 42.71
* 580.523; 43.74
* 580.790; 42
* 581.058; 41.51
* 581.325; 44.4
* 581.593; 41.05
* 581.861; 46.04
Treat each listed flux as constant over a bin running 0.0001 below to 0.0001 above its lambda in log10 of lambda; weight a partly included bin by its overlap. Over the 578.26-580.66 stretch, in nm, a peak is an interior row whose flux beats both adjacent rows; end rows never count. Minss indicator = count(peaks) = 1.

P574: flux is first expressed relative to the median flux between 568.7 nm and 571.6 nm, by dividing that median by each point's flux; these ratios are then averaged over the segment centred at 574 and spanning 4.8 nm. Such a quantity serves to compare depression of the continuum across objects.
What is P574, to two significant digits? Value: 0.95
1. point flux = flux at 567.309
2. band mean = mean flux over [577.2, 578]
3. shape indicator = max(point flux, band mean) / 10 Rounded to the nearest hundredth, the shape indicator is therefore 4.59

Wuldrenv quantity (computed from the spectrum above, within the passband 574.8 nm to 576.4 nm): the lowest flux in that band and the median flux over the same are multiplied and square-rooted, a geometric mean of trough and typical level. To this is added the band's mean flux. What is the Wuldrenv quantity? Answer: 86.6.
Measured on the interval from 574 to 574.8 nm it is 87.5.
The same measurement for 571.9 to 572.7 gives 92.9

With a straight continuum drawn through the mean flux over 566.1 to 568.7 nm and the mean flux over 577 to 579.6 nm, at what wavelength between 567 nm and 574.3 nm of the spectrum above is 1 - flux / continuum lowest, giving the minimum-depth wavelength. 572.294 nm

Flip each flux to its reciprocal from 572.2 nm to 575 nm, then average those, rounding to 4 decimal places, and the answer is 0.0225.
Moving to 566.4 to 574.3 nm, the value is 0.0231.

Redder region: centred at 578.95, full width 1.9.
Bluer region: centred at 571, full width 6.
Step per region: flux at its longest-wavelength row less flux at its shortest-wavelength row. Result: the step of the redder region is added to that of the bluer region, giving 13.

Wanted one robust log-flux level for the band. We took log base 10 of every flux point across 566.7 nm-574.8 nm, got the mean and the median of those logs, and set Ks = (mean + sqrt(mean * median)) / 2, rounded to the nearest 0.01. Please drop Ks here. 1.64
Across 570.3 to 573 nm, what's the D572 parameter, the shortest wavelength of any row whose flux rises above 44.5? 570.715 nm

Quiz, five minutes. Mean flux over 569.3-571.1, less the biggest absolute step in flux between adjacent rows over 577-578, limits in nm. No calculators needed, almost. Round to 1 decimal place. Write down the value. 37.3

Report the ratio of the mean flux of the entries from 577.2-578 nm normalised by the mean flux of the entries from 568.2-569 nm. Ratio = 1.01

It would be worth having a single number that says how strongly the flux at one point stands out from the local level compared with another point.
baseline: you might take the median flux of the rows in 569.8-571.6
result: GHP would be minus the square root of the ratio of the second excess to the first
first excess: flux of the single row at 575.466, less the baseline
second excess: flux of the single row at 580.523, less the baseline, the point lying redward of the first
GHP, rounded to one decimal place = -1.5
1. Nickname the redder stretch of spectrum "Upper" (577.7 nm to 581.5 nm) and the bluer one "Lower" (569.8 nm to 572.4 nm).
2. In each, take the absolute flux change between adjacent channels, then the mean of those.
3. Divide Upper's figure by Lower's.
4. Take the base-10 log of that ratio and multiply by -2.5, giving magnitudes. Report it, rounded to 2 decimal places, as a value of 0.37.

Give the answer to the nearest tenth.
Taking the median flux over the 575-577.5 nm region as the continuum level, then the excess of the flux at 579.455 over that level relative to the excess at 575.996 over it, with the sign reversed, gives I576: 1.5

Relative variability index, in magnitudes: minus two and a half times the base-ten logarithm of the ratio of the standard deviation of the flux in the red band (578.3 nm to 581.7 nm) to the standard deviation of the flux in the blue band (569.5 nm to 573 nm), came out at 0.29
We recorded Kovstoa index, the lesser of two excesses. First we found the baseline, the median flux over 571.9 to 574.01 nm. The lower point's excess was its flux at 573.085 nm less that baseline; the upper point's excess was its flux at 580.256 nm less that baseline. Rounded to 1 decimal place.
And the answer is -2.6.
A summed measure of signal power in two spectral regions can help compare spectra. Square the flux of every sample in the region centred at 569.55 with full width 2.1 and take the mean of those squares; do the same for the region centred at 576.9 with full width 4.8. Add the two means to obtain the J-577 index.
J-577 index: 3716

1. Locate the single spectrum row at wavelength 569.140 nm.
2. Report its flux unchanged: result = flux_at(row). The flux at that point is 42.41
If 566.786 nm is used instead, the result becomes 39.19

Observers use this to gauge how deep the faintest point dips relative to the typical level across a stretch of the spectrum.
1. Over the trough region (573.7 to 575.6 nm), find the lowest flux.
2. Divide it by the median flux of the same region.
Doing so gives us 0.897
